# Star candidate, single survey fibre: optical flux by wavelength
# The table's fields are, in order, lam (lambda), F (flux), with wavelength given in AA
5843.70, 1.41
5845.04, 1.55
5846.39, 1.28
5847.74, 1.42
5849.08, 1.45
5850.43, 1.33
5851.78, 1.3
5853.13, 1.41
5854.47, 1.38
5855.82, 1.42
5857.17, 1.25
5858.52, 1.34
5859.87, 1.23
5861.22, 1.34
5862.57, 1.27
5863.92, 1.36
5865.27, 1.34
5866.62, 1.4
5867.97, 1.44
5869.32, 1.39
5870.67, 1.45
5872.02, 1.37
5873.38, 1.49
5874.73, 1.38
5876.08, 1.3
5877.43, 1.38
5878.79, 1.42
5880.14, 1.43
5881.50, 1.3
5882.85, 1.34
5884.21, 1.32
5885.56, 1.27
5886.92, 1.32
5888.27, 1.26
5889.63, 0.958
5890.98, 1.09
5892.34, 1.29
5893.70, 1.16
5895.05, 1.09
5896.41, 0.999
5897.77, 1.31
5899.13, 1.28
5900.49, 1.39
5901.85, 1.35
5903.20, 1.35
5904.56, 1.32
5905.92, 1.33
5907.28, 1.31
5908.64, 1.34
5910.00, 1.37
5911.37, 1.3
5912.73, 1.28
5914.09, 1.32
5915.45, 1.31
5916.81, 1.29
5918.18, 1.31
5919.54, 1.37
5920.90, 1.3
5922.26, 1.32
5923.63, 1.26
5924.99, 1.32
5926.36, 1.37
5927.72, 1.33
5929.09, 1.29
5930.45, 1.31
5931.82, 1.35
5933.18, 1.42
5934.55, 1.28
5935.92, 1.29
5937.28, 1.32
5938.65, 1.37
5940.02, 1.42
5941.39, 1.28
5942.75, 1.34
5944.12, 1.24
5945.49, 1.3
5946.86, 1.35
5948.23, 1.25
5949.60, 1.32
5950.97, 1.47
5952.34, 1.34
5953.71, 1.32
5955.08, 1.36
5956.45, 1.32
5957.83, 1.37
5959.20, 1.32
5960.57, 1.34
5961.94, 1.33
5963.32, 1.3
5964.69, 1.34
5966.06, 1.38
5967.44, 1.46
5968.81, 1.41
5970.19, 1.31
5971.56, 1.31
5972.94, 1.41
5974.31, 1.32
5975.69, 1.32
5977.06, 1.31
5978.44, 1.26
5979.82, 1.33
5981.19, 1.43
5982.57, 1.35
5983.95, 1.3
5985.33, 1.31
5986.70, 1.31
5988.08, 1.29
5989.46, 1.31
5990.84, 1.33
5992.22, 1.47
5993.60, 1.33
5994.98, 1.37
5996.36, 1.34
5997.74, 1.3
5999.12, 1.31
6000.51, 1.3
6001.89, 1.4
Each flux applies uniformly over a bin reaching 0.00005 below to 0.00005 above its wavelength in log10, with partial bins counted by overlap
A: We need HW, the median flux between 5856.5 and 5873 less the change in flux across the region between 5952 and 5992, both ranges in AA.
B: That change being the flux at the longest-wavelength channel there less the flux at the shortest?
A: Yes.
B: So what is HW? 1.36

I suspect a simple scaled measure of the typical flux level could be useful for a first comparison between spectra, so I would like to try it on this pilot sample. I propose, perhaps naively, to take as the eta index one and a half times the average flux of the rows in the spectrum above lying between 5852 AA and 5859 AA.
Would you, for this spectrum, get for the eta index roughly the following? 2.04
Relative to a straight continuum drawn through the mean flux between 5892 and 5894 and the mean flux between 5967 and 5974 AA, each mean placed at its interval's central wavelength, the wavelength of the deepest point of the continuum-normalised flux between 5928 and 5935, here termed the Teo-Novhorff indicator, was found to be 5934.55 AA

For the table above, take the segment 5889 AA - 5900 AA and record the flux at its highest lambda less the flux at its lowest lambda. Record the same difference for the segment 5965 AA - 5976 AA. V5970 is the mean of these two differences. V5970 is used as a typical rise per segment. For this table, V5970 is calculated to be 0.13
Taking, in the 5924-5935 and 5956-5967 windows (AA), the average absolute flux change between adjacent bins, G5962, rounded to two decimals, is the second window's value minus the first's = -0.02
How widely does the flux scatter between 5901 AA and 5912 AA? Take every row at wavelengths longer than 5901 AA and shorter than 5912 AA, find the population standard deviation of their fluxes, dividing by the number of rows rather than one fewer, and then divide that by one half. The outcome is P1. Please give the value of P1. 0.044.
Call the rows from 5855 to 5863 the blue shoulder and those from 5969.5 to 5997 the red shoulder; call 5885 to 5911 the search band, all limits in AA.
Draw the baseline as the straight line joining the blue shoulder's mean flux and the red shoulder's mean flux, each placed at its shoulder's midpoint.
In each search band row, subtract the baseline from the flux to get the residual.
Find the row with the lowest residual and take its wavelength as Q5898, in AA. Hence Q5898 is 5889.63 AA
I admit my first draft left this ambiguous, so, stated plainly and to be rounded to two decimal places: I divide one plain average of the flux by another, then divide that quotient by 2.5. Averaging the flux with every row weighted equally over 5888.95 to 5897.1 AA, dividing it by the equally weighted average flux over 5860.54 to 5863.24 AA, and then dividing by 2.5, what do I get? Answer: 0.34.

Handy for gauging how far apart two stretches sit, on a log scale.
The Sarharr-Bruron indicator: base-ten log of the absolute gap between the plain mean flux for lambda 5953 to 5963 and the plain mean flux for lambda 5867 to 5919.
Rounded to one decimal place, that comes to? -1.5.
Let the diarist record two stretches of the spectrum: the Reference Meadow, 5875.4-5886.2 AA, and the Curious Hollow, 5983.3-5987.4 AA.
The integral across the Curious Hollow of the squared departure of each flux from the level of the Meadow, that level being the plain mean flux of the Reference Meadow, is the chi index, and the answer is 0.006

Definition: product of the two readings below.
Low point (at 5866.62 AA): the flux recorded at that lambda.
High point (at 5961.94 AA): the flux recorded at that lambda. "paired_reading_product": 1.86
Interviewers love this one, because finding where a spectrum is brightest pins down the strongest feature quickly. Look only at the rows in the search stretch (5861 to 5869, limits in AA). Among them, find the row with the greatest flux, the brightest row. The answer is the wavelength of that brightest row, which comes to 5867.97 AA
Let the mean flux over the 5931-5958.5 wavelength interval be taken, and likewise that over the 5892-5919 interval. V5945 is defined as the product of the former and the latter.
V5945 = 1.72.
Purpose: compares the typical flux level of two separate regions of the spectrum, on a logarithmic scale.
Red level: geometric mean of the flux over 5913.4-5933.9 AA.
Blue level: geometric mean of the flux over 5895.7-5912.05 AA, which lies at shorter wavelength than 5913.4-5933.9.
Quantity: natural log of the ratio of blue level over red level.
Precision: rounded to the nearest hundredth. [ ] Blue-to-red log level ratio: -0.02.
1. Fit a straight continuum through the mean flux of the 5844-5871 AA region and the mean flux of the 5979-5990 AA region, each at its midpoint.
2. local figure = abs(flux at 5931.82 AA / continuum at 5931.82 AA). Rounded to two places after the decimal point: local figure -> 1.00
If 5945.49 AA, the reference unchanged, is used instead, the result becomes 0.97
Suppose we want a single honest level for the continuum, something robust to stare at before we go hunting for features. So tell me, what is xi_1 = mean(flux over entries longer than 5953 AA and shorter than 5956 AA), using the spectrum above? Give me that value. 1.340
